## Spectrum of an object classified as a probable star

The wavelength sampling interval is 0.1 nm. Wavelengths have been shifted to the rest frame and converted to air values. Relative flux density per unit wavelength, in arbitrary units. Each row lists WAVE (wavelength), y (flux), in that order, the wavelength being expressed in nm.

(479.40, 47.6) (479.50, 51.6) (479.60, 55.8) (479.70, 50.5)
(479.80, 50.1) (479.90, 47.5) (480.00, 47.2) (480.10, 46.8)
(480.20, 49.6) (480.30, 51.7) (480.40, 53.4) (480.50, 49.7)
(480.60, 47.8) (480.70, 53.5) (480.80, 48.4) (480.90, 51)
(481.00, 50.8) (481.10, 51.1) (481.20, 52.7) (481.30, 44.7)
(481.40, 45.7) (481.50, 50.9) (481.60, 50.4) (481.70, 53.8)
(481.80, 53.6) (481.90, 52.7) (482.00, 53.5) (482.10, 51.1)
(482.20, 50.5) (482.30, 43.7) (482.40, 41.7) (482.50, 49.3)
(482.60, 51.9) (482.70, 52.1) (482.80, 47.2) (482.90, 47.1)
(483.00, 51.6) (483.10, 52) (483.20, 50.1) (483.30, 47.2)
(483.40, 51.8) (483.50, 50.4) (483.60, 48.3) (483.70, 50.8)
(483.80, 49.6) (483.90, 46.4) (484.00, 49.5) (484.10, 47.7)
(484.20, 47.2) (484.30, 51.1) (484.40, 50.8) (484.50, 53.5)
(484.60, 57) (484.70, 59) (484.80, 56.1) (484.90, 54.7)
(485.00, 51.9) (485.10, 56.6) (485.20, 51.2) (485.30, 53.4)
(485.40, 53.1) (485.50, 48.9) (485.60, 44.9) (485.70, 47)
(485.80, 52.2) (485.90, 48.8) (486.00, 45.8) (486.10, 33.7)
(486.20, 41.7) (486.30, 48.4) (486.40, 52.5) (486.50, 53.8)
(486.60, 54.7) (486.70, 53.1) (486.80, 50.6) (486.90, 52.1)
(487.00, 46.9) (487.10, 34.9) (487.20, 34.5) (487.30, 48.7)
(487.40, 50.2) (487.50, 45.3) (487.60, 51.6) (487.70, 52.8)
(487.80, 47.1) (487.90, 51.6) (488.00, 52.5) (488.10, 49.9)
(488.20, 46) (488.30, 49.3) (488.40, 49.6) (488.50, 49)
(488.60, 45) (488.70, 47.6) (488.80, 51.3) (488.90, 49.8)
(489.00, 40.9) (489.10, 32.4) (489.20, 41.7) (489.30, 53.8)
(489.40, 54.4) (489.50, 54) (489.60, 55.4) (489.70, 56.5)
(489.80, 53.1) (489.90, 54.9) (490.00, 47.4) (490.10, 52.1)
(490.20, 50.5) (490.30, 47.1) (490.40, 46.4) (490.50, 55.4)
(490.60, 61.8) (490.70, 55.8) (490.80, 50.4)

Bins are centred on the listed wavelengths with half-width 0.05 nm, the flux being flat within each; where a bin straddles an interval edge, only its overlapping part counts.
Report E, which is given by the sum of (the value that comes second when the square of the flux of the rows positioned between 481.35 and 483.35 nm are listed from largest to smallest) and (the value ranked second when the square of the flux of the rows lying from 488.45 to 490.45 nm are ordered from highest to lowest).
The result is 5942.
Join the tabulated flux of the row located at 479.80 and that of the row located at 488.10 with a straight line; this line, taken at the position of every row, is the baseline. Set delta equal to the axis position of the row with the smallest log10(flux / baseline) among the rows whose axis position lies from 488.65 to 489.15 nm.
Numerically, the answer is 489.10 nm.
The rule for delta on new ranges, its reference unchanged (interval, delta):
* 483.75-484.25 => 483.90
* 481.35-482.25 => 481.40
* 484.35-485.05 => 484.40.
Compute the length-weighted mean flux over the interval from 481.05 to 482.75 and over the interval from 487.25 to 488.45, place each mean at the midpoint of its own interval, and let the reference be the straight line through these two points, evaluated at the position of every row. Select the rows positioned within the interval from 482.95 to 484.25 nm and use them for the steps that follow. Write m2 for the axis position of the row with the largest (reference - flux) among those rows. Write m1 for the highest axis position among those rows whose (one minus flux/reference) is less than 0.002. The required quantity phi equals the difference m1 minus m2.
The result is -0.20 nm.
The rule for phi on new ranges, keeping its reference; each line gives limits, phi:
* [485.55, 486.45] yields 0.30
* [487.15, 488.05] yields 0.80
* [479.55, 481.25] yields 1.10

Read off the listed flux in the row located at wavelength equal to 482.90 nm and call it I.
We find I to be 47.1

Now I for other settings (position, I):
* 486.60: 54.7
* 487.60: 51.6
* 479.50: 51.6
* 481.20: 52.7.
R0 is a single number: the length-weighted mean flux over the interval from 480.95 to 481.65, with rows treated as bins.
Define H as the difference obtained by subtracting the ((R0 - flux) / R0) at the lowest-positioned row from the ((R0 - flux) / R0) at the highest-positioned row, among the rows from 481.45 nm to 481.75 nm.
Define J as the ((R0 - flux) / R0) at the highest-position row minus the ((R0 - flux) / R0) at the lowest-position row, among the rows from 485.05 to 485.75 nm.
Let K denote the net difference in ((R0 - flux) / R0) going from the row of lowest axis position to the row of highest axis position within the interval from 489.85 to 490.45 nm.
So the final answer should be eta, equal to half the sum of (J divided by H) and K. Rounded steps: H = -0.06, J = 0.19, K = 0.17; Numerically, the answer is -1.6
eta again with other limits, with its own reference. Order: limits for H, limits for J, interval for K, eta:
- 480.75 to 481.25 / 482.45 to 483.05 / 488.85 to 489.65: 0.2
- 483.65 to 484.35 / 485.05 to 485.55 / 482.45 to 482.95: -12.8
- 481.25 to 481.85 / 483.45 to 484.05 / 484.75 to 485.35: 0.0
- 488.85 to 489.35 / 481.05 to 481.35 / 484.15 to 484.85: -0.9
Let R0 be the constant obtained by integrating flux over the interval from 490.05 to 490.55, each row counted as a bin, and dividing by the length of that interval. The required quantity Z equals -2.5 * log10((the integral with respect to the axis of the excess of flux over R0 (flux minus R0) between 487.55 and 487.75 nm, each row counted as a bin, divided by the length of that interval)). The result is -0.7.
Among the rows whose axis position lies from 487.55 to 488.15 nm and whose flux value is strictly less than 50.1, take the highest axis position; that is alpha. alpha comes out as 488.10 nm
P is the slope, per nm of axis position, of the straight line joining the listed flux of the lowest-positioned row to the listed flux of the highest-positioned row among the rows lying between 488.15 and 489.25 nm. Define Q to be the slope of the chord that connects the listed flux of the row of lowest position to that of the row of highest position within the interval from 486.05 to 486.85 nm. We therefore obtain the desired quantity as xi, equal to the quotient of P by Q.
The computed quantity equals -0.2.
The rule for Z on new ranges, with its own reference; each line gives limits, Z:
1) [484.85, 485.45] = -1.3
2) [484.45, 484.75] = -2.0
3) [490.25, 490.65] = -0.9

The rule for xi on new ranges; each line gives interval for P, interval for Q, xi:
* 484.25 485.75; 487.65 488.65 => 0.3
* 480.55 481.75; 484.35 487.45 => -27.3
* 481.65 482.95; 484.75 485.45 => 1.1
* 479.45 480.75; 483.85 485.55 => 1.0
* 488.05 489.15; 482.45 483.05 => -3.8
